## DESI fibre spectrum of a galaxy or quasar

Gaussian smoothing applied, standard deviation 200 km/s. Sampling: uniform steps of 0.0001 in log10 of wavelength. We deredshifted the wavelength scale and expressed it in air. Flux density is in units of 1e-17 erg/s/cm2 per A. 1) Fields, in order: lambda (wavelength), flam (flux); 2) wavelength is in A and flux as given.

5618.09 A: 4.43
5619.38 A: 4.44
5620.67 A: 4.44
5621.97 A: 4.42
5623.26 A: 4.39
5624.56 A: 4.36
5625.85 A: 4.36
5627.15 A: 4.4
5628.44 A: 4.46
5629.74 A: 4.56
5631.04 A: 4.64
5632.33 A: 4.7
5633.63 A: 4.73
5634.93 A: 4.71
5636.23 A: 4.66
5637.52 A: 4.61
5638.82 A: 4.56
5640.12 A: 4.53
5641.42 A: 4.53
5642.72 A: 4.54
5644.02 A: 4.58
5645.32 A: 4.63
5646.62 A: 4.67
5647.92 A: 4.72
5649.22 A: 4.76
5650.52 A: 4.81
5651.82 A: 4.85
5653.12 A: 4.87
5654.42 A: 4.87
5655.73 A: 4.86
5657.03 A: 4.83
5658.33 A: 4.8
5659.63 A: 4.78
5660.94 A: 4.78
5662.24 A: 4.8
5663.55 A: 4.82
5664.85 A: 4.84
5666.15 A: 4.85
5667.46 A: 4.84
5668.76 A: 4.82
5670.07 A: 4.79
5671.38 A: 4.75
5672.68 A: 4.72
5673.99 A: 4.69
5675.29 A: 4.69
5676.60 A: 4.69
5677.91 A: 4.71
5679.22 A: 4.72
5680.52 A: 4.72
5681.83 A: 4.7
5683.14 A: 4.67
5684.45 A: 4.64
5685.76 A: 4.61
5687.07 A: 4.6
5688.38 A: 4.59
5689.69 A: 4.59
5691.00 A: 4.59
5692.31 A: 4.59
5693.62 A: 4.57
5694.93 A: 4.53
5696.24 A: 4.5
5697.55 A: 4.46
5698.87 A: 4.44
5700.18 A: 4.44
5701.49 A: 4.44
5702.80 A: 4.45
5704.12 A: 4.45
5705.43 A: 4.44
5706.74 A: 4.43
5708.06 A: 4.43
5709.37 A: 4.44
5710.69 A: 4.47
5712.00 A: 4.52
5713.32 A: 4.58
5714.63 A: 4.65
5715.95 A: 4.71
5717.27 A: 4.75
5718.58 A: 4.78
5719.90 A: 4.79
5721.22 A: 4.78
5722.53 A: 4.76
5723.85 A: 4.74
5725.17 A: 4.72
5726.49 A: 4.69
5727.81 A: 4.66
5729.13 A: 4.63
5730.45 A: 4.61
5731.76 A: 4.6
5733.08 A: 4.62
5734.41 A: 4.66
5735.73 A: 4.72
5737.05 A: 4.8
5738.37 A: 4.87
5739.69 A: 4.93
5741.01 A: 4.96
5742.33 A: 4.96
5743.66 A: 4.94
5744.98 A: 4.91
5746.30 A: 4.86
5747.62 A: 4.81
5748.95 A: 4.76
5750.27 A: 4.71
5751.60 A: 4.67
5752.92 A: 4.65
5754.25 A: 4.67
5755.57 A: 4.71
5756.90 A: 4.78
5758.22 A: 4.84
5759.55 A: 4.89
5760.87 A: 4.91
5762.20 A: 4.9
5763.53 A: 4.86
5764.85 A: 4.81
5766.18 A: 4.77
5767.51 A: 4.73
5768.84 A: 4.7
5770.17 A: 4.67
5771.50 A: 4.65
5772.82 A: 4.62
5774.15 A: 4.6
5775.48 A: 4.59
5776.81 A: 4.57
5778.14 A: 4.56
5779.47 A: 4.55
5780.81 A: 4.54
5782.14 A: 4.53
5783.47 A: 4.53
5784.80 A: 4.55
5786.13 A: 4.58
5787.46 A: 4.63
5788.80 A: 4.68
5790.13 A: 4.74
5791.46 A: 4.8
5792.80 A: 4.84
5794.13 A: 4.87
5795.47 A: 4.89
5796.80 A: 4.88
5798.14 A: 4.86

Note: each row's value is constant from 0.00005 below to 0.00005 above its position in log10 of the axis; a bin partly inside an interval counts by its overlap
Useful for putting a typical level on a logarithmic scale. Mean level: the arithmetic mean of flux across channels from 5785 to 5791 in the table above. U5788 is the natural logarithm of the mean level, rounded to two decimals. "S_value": 1.54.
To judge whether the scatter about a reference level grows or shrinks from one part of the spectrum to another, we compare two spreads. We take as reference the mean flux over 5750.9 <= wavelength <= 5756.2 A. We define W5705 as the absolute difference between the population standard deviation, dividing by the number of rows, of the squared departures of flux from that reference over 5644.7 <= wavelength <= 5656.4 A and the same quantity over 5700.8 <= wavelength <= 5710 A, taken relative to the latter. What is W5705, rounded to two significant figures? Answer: 3.4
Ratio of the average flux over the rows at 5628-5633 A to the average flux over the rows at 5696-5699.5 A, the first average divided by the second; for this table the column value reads 1.03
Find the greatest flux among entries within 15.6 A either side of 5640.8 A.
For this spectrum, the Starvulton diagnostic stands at 4.87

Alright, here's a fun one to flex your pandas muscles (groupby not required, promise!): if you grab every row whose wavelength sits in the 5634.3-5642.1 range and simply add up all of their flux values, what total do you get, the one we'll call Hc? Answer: 28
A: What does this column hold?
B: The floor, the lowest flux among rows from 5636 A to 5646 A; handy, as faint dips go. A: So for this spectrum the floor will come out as 4.53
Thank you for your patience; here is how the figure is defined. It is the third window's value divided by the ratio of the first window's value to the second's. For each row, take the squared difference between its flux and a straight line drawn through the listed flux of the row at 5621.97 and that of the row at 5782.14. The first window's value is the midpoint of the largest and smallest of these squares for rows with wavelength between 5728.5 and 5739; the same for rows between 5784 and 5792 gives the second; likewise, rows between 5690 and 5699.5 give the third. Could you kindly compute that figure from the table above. 0.0036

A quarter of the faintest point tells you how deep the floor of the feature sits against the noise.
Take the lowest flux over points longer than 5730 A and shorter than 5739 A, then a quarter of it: 1.15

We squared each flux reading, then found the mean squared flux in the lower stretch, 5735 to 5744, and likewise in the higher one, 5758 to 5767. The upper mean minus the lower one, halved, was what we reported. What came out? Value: -0.1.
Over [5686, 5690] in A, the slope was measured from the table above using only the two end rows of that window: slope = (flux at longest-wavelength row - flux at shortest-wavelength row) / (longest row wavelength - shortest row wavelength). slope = 0.00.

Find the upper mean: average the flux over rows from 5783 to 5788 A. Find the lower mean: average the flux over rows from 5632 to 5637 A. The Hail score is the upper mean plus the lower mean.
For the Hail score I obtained 9.3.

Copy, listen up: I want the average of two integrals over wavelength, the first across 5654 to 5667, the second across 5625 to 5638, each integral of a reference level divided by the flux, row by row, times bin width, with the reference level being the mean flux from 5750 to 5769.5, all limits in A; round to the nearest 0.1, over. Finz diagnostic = 13.2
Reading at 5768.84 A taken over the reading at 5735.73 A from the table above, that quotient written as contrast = 1.00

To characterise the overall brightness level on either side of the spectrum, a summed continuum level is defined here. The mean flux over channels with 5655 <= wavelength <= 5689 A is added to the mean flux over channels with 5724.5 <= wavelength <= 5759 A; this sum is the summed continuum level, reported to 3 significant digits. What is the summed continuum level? 9.50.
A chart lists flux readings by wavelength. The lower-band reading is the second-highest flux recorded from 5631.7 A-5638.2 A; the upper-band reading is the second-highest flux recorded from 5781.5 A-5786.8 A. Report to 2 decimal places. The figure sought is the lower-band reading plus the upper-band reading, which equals 9.26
